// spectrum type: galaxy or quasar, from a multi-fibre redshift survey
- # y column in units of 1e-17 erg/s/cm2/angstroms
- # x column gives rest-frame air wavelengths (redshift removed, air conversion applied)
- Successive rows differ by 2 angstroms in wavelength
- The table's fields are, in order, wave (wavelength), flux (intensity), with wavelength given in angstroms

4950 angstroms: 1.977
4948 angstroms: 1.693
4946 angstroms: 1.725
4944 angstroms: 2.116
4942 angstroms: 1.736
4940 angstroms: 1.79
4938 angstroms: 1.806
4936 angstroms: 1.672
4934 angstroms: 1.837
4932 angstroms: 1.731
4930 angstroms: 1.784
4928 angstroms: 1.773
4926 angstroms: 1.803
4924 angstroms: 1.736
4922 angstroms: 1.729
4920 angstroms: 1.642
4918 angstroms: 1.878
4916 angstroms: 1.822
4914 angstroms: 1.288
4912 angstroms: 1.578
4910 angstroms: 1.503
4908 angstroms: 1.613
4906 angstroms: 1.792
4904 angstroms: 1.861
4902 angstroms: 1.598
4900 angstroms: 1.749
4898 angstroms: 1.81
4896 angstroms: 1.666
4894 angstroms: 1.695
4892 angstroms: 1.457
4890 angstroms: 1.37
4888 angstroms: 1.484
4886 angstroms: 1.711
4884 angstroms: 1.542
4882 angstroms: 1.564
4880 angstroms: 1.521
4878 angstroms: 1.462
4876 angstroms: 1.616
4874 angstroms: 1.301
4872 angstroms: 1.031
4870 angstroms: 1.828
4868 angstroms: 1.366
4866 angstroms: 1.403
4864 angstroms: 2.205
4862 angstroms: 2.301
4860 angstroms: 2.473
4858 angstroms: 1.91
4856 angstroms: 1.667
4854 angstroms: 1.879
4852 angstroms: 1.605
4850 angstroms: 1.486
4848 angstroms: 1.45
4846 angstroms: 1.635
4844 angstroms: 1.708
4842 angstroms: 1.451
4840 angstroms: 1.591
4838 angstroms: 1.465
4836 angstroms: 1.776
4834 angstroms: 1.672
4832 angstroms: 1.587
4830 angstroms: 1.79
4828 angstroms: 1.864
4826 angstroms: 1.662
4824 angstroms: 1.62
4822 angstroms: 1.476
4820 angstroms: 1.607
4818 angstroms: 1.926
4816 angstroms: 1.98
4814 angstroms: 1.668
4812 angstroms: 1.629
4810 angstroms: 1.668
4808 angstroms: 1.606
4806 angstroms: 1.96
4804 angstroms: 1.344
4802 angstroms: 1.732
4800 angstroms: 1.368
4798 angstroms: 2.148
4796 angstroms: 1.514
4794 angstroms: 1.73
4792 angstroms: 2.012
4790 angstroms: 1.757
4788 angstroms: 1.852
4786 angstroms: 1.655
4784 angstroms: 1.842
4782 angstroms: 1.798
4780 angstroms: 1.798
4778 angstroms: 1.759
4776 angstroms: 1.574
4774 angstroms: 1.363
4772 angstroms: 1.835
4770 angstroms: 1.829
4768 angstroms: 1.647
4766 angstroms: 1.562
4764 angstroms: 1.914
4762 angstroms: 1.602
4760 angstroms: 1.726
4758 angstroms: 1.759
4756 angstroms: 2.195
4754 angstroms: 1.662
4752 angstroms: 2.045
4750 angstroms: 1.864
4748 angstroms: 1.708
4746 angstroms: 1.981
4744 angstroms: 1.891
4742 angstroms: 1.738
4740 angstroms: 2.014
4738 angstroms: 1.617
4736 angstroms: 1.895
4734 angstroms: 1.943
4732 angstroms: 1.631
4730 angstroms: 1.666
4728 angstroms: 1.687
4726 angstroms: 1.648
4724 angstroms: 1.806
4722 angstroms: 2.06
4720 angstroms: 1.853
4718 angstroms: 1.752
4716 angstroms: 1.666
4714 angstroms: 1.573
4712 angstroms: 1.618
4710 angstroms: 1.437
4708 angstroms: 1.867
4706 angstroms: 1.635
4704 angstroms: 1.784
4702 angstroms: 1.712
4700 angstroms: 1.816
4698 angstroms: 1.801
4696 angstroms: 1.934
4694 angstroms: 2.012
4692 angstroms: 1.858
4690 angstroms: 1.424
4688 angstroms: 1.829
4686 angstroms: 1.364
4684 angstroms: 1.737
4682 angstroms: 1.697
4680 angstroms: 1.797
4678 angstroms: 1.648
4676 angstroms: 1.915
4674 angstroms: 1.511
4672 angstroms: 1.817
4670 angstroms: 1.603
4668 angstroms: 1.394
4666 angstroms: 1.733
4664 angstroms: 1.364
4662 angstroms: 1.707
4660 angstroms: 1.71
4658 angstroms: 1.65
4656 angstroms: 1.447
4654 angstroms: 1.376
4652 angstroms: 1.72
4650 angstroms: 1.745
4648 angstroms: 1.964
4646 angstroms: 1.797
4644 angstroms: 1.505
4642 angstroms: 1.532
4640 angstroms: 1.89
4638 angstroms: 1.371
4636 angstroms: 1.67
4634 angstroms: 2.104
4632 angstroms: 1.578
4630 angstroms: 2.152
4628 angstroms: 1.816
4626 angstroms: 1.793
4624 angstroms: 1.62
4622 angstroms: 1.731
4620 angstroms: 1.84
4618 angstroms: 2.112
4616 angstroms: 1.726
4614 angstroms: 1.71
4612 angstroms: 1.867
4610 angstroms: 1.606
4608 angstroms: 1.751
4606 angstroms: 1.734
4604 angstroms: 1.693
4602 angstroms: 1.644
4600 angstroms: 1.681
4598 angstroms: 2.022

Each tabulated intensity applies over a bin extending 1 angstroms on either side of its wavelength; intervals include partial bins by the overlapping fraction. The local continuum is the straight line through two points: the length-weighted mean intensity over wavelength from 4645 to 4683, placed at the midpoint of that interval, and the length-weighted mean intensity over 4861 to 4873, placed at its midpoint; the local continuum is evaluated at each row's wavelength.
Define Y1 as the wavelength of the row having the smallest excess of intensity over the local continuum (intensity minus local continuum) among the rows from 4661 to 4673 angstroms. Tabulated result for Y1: 4664 angstroms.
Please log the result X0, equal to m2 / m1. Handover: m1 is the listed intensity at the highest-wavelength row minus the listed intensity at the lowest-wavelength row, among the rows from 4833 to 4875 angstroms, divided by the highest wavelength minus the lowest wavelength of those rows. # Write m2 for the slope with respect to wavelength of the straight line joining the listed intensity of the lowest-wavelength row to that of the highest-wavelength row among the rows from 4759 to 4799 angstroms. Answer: -1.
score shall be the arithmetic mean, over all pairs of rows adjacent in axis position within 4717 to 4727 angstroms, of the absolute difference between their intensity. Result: 0.18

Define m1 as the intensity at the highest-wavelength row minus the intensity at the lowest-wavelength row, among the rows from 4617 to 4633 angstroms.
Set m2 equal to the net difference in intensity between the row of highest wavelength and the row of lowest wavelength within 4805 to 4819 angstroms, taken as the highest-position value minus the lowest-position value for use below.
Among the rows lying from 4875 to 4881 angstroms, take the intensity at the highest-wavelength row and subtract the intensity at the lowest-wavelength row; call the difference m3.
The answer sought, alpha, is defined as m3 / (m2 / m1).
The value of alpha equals -1.5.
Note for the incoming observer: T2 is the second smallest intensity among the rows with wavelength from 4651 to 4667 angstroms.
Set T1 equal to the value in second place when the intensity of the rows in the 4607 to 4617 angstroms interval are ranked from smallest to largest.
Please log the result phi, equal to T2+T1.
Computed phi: 3.1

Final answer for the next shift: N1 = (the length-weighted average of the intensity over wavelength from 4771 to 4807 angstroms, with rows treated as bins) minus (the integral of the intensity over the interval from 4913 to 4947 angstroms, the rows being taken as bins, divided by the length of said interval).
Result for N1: -0.03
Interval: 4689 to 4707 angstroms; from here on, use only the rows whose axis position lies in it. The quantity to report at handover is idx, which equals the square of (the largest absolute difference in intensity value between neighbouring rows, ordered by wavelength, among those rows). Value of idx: 0.19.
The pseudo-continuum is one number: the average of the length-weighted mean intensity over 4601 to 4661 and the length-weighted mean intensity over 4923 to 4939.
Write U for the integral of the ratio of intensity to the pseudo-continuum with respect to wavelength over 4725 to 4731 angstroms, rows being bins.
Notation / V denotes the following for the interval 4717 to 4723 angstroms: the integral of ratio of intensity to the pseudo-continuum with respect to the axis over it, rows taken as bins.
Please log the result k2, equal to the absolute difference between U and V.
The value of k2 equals 0.76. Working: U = 5.7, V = 6.48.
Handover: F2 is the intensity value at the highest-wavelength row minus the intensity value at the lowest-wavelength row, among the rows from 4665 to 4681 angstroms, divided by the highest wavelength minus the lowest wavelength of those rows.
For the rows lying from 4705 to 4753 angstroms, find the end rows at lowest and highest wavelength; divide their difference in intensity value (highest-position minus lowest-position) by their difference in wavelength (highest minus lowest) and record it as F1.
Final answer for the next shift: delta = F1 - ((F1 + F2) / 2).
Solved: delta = 0.002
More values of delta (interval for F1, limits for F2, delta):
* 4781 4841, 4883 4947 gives -0.003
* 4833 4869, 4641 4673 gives -0.009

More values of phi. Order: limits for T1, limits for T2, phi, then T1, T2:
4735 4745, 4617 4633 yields 3.4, 1.738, 1.62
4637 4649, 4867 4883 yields 2.8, 1.505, 1.301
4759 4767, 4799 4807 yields 3.0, 1.602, 1.368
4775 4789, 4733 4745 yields 3.4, 1.655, 1.738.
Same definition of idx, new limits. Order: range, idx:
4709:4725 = 0.06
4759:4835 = 0.61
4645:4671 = 0.14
